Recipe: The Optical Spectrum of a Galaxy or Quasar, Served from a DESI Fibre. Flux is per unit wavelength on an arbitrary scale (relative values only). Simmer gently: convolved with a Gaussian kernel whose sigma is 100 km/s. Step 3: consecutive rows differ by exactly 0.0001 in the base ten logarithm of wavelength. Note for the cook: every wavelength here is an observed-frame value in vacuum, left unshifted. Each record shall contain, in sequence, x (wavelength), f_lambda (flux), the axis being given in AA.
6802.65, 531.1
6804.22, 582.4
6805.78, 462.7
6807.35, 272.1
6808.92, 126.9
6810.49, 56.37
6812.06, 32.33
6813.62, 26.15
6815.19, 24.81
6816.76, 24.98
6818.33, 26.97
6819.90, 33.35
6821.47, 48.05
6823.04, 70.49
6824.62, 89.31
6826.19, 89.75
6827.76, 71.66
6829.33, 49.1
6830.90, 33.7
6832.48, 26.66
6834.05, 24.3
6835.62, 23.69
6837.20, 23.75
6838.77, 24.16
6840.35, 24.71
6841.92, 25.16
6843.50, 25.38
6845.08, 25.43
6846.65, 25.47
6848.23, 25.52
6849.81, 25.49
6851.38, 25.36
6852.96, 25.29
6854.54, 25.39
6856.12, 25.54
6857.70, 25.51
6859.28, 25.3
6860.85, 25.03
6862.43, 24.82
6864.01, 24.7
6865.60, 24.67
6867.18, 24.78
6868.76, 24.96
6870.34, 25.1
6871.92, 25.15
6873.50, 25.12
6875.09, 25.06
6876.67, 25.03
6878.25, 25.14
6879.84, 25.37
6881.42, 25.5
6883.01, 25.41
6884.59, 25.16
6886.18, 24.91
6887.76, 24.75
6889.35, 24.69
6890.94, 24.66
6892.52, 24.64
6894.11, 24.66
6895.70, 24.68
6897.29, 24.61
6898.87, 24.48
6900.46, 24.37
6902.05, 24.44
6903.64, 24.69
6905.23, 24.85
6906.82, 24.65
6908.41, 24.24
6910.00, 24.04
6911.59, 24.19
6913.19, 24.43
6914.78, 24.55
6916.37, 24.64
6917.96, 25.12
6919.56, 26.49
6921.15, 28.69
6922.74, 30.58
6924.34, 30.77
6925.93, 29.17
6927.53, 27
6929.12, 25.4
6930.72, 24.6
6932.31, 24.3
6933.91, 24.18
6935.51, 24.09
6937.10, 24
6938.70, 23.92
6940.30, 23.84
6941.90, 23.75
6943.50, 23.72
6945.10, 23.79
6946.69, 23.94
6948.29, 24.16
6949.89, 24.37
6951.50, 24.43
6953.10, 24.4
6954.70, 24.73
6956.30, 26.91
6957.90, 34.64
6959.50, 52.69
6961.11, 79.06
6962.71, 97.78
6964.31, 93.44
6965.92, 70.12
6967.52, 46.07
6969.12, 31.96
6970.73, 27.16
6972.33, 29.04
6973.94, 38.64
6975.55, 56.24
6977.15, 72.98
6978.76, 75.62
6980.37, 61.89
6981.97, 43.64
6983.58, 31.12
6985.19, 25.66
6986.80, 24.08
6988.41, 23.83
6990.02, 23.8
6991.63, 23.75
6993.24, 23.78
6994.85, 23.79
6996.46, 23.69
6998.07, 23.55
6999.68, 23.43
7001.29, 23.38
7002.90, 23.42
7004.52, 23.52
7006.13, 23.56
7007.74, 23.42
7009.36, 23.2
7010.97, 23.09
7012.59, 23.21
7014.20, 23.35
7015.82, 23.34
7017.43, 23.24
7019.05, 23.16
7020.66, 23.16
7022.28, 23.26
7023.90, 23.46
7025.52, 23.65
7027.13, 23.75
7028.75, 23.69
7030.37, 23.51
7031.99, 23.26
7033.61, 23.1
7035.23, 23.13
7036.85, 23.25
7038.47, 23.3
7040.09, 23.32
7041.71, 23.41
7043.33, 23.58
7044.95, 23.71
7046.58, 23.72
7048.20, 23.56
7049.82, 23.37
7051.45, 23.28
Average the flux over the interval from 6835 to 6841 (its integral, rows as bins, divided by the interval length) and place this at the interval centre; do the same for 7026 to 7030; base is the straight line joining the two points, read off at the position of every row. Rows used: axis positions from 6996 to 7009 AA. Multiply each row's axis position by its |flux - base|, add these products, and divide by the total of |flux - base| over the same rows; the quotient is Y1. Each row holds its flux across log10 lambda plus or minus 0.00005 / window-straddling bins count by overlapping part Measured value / 7002.6 AA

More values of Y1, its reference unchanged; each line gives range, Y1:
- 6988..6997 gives 6993.2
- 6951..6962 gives 6960.0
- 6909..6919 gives 6915.6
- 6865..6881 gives 6873.4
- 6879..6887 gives 6882.7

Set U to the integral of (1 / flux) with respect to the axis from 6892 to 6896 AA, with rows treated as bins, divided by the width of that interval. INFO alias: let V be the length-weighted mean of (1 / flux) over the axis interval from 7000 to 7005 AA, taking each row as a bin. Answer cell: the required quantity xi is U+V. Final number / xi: 0.0831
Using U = 0.0405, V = 0.0426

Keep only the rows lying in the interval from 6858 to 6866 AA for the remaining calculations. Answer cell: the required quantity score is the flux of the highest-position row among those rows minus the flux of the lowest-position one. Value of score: -1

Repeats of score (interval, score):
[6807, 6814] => -246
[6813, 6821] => 7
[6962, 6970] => -66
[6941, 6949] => 0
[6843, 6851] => 0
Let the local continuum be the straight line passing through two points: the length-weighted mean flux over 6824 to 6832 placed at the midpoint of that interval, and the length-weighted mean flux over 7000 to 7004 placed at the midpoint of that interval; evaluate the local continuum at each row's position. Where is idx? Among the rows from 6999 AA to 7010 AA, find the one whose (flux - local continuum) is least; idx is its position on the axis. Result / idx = 6999.68 AA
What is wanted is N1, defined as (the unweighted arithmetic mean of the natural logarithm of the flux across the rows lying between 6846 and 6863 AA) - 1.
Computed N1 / 2.23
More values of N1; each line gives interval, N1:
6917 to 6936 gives 2.28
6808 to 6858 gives 2.51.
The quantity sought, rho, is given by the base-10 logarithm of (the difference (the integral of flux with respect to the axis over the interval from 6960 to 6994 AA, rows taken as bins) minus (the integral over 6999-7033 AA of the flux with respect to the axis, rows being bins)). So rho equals 2.9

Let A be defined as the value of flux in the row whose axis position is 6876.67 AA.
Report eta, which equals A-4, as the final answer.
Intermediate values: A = 25.03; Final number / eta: 21.0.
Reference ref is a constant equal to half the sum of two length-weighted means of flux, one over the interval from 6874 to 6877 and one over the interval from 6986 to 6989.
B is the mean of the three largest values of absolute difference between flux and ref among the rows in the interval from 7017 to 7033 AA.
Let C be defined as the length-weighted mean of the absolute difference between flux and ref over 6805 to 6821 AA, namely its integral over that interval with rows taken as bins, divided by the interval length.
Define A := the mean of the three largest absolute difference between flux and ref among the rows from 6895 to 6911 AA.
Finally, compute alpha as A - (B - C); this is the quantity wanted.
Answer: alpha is 82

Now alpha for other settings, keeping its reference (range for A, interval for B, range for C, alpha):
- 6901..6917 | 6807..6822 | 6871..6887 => -126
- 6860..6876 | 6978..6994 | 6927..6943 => -35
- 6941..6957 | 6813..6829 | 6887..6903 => -58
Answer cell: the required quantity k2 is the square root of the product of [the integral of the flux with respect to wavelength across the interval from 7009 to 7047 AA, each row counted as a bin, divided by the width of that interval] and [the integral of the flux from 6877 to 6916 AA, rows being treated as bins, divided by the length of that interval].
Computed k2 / 24.0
